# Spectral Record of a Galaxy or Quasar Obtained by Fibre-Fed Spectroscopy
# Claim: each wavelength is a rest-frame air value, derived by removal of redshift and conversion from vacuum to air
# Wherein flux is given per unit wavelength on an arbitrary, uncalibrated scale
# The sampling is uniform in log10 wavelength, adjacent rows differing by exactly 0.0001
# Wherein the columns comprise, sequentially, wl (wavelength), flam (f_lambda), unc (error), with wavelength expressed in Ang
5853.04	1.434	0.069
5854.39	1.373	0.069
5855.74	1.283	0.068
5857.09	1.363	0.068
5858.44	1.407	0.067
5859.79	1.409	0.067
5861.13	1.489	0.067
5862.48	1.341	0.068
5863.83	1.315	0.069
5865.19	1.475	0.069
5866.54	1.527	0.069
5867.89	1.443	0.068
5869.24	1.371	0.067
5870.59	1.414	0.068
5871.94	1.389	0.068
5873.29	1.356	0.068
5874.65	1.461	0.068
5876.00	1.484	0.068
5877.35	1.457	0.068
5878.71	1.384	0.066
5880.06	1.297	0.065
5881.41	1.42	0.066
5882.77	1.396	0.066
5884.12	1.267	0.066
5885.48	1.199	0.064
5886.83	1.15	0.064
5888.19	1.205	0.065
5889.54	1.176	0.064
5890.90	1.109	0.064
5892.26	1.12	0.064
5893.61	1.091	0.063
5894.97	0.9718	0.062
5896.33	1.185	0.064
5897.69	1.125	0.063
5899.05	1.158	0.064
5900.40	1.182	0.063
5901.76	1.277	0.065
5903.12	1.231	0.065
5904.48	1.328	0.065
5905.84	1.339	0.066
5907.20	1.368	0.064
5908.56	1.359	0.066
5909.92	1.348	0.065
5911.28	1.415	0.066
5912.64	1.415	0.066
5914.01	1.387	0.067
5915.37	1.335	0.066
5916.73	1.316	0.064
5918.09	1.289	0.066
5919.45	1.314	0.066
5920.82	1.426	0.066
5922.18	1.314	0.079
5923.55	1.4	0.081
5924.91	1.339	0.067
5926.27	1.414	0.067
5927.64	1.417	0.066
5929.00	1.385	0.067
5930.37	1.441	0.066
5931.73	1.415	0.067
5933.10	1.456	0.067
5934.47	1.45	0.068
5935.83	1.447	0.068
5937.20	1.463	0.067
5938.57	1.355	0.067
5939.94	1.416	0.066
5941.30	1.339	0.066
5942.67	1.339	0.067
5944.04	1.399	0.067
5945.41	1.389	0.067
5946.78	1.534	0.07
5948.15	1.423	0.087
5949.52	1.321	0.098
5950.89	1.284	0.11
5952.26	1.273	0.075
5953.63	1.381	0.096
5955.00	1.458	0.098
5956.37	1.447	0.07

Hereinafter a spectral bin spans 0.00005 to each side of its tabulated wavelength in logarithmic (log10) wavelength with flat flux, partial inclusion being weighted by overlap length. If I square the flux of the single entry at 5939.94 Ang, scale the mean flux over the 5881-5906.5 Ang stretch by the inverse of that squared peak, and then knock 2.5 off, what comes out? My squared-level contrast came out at -1.90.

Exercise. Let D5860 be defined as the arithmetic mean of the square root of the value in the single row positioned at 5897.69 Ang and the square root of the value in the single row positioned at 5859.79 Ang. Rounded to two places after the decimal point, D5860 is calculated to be 1.12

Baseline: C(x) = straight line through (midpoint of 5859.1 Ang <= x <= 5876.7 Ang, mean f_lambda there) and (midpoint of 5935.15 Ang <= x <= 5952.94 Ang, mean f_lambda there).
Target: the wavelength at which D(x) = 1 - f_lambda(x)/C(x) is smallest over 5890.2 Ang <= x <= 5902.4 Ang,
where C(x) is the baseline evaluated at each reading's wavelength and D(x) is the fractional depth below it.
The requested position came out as 5901.76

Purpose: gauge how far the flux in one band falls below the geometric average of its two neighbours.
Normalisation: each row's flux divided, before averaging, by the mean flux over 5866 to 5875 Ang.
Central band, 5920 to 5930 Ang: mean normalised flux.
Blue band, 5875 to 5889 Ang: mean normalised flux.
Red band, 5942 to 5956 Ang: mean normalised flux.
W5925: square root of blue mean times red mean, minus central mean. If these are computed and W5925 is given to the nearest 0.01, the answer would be -0.02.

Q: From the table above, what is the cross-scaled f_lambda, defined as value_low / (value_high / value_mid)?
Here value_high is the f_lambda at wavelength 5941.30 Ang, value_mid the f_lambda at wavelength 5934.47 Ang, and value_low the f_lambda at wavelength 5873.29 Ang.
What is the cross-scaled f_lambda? 1.47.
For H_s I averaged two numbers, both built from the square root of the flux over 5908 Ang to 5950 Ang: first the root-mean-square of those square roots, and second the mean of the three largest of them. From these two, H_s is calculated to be 1.20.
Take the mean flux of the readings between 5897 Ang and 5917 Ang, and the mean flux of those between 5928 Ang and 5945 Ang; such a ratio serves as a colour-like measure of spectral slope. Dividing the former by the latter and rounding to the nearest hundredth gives 0.93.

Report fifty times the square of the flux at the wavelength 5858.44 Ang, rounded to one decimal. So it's 99.0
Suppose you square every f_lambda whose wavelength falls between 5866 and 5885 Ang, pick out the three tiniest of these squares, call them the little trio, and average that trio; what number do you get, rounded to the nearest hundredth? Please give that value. 1.71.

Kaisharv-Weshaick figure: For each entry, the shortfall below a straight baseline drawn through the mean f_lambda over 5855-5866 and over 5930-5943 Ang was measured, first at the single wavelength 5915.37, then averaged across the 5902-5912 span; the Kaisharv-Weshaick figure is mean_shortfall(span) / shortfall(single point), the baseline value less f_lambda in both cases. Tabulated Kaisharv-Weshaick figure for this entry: 1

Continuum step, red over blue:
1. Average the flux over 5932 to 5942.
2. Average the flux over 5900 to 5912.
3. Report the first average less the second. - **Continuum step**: 0.10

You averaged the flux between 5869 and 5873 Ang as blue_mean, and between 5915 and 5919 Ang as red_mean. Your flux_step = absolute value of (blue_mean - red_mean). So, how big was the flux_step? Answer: 0.08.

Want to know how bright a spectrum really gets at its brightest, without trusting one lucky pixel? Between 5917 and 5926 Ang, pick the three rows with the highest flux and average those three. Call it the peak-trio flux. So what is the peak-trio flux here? 1.39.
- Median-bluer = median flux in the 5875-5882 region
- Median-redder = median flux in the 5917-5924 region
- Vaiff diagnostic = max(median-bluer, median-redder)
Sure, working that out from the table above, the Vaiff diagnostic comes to 1.42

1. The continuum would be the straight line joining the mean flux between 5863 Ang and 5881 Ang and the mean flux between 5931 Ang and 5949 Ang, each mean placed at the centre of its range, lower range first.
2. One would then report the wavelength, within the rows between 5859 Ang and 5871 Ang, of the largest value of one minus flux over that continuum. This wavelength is 5863.83 Ang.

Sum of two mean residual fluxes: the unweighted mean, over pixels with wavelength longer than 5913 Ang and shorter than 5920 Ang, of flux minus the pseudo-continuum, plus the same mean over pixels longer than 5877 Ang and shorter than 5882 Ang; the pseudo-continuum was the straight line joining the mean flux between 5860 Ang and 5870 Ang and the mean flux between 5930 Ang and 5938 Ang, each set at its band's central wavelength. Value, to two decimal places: -0.15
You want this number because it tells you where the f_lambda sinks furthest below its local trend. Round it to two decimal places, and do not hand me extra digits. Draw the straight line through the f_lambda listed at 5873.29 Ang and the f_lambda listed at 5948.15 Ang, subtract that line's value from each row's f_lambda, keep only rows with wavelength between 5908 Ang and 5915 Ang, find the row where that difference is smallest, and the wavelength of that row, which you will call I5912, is 5909.92 Ang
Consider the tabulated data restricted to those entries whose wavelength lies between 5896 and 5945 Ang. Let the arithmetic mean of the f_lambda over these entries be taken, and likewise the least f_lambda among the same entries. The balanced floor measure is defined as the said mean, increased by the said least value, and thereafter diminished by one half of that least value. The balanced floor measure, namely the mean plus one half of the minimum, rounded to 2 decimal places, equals 1.91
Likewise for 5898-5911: 1.87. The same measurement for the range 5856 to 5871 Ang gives 2.07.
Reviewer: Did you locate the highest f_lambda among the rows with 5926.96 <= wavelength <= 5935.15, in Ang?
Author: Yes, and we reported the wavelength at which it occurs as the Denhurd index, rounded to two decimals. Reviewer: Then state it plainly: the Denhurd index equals 5933.10 Ang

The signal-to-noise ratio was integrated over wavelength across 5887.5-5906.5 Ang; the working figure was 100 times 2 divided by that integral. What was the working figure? 0.573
